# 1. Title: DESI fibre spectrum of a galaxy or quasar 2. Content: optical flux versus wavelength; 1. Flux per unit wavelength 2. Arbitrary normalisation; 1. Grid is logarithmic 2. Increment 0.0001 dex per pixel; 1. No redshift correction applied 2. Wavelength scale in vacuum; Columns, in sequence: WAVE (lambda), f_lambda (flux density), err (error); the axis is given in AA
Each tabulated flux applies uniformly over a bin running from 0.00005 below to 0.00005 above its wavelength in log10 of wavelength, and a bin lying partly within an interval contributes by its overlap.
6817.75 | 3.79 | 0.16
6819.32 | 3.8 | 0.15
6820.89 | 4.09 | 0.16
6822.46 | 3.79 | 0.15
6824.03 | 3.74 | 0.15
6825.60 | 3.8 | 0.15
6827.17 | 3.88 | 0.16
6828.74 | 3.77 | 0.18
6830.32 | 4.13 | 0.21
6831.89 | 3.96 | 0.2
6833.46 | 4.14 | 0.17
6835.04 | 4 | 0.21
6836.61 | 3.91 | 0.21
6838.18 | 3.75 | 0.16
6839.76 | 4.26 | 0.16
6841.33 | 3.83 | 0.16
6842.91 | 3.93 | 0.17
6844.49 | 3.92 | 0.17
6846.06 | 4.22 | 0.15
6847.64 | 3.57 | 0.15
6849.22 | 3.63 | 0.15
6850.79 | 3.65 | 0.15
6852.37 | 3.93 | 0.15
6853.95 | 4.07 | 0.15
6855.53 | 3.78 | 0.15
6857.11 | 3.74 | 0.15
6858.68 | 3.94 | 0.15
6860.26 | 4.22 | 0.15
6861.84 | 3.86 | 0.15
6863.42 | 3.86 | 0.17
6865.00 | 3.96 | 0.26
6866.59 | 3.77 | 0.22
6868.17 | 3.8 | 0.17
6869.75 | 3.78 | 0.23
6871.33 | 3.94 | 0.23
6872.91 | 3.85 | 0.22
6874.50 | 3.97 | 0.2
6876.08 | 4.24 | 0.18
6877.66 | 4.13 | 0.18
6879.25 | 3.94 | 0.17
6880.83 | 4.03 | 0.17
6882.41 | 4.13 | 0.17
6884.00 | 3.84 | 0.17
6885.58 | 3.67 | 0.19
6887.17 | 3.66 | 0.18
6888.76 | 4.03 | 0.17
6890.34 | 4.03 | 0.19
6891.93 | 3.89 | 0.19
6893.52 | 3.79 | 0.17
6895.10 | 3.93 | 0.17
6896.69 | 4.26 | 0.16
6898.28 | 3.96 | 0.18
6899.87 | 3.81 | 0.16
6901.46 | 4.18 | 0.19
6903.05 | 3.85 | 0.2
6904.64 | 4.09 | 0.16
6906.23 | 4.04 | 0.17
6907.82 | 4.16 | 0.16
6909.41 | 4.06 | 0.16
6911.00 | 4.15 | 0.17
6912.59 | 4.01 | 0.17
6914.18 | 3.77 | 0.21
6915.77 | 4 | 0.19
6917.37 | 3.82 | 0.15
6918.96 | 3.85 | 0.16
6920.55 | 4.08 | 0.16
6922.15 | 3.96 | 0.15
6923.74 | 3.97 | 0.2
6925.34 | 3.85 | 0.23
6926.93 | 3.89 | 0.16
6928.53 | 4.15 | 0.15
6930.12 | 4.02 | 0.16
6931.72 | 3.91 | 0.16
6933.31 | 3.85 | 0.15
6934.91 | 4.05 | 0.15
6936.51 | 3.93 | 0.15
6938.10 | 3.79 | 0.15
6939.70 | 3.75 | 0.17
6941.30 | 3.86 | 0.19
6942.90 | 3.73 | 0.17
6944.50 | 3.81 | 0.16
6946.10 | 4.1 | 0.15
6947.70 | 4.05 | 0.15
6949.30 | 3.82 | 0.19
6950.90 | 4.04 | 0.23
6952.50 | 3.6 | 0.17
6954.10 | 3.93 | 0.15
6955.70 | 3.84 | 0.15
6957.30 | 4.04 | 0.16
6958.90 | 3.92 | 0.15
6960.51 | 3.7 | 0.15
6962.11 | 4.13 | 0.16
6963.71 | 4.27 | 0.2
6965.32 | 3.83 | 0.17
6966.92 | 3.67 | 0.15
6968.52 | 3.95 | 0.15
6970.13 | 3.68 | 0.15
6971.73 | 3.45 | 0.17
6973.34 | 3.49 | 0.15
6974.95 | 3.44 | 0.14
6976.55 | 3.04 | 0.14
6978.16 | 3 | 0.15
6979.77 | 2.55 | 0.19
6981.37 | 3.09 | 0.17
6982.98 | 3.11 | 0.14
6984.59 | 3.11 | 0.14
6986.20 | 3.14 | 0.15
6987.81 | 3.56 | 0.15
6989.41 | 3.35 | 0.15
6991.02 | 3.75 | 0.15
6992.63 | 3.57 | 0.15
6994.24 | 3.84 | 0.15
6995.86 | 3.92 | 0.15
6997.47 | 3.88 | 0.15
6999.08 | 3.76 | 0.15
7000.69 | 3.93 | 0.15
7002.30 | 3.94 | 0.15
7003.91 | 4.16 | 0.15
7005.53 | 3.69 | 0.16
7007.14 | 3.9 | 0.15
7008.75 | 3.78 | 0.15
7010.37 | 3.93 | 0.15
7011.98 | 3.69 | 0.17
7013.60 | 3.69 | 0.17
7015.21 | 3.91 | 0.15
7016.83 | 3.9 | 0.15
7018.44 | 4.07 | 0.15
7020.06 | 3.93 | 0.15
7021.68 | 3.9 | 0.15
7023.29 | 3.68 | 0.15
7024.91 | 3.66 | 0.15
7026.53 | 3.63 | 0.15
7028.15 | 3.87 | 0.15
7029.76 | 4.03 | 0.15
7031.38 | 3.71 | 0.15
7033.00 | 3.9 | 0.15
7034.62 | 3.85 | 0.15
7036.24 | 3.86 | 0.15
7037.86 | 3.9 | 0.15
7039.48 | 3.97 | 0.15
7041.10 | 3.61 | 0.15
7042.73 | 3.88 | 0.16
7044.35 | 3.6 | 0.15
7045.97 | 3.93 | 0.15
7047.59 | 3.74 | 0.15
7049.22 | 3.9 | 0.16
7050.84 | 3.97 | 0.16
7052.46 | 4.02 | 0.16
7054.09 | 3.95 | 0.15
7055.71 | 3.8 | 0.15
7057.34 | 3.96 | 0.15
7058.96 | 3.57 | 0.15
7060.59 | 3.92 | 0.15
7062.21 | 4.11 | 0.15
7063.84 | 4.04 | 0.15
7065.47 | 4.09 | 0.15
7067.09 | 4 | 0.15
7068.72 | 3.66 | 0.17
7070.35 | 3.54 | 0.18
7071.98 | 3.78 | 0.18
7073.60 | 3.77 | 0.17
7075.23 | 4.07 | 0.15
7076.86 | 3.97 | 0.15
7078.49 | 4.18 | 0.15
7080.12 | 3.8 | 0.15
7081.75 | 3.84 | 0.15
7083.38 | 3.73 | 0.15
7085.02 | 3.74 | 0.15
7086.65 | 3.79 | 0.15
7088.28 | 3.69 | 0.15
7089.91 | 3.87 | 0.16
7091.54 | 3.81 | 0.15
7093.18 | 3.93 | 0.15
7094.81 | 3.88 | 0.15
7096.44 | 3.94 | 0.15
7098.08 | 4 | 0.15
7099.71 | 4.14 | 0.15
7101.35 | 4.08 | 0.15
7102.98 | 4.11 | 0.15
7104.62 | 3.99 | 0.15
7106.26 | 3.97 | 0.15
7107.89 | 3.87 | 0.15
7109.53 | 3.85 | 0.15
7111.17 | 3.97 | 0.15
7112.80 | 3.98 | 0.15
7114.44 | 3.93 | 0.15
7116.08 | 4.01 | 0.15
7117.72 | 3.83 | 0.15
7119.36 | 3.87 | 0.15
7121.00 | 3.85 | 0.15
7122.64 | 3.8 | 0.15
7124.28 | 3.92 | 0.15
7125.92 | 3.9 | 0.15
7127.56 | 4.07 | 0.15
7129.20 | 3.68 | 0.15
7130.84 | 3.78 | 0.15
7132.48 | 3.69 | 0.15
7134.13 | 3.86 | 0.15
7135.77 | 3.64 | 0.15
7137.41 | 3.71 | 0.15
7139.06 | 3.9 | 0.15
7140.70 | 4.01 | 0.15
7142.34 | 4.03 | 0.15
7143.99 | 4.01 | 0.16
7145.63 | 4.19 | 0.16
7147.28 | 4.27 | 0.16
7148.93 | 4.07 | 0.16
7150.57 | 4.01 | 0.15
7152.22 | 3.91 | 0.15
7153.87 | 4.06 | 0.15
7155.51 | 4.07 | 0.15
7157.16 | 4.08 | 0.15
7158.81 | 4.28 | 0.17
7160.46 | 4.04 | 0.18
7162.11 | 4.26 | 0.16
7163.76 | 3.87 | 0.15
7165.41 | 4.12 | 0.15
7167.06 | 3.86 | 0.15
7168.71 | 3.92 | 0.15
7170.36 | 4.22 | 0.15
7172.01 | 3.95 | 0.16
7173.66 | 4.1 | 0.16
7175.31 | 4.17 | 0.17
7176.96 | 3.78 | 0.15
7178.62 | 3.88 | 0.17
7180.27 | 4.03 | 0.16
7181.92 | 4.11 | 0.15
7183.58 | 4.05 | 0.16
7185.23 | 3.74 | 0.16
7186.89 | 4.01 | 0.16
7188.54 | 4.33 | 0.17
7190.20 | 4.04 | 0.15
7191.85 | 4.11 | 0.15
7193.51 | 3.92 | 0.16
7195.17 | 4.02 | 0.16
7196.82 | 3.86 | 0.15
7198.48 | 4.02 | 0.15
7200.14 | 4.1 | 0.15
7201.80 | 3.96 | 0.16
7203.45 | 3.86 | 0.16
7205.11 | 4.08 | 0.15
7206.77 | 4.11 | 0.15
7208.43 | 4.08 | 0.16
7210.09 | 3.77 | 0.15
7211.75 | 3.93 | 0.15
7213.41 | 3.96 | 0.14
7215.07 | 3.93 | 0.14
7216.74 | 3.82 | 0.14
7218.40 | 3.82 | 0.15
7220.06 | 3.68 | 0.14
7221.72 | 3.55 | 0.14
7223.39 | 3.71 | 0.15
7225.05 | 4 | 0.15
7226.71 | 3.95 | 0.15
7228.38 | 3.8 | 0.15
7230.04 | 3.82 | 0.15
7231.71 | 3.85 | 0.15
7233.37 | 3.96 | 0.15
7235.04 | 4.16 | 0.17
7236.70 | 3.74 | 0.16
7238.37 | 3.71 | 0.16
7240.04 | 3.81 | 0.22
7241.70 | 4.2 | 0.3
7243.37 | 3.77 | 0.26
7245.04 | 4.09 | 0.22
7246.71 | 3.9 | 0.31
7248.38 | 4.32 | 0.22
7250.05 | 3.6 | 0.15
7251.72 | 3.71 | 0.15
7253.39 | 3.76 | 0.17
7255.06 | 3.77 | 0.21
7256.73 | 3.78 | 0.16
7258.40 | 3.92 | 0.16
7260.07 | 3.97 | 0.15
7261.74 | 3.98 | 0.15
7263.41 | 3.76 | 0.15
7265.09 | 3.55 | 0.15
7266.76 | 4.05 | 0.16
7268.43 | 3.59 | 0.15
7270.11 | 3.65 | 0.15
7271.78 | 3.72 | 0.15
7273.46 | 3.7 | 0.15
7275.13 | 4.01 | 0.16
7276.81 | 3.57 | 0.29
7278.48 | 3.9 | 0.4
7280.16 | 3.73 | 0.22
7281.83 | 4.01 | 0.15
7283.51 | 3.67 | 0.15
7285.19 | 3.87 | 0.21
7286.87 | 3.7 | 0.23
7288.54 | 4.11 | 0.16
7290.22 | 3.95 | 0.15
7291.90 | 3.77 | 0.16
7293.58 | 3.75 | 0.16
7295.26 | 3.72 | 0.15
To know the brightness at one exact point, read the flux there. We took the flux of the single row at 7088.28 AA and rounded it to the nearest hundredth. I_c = 3.69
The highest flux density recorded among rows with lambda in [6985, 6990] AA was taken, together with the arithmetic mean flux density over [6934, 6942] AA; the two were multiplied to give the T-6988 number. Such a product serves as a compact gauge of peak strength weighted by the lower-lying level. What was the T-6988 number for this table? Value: 13.8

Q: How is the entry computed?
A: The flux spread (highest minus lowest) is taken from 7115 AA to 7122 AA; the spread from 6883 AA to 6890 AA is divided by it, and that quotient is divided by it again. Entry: 11.4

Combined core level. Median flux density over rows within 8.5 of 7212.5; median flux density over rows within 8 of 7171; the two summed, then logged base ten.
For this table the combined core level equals 0.896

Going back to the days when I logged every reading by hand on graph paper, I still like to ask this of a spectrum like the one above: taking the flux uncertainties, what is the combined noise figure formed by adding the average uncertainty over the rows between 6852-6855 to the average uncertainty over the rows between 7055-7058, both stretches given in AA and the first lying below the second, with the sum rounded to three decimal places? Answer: 0.300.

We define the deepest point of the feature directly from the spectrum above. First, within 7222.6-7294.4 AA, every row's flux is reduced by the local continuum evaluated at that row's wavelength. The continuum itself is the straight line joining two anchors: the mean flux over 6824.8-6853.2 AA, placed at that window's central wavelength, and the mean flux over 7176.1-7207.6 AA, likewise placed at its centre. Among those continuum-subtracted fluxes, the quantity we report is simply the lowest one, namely -0.47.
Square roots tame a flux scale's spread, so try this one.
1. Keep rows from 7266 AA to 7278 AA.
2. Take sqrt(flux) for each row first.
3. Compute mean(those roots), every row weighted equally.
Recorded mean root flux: 1.94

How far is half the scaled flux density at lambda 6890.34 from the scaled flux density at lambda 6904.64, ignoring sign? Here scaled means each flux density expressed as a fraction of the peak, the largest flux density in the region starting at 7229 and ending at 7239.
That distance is 0.50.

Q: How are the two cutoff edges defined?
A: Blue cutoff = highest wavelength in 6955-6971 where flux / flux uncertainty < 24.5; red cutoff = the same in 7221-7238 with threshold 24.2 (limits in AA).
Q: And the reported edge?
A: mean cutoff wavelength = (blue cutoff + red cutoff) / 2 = 7101.8 AA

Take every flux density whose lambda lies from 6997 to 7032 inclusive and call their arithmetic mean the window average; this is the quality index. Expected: 3.85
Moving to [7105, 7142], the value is 3.87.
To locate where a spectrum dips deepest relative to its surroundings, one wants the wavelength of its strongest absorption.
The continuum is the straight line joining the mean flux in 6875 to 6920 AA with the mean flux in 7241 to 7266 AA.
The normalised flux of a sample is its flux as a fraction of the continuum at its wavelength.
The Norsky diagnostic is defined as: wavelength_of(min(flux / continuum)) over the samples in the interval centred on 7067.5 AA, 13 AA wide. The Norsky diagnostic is 7070.35 AA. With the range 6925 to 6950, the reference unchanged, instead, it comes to 6942.90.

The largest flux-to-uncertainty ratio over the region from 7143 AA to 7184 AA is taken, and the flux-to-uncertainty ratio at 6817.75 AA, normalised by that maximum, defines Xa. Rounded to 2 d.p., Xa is 0.84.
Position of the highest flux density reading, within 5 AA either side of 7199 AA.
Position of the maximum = 7200.14 AA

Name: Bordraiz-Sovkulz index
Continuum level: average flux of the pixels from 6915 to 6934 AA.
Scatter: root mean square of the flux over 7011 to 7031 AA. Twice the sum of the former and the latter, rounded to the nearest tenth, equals 15.6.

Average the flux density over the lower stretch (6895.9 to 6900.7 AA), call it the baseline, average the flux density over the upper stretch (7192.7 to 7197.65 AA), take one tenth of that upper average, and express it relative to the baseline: 0.098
